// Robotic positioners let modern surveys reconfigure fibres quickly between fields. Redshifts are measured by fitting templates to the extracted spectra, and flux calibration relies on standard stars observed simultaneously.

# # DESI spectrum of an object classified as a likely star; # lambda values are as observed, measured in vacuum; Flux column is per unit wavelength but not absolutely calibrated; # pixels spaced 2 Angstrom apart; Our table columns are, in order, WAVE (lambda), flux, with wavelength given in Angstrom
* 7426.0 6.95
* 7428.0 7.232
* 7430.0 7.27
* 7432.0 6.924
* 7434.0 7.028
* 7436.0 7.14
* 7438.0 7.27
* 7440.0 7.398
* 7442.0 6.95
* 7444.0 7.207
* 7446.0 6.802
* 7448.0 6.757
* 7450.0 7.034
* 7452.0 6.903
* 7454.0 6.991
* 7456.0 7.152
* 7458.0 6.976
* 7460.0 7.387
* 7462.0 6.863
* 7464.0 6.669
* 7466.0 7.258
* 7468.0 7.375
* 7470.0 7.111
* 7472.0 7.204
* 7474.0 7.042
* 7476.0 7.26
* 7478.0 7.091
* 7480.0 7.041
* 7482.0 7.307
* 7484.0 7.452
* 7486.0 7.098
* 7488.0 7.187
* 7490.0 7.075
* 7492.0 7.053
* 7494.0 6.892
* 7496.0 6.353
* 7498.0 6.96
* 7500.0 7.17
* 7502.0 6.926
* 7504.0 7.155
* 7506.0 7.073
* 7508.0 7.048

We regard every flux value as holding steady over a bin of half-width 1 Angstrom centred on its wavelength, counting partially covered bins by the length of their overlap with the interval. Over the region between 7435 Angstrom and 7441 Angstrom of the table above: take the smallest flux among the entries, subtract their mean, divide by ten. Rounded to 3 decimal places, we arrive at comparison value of -0.013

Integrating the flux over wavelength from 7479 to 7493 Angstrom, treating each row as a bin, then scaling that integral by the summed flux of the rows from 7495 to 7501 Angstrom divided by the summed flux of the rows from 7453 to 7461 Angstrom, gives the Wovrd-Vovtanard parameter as 72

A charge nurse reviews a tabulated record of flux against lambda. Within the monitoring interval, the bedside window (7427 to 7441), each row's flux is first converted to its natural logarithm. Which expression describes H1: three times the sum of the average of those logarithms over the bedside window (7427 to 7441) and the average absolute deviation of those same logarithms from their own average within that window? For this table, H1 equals 5.97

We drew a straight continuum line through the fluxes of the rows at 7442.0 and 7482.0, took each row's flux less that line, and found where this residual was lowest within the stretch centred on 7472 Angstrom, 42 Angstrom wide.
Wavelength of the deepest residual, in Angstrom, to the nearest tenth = 7464.0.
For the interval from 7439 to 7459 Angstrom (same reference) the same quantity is 7448.0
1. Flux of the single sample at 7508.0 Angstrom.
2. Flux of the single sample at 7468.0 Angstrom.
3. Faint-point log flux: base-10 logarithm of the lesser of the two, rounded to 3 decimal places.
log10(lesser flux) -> 0.848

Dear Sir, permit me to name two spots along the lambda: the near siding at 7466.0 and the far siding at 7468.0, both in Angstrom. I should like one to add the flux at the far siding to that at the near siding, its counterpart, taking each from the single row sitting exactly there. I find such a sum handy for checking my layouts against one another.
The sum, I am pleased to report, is 14.6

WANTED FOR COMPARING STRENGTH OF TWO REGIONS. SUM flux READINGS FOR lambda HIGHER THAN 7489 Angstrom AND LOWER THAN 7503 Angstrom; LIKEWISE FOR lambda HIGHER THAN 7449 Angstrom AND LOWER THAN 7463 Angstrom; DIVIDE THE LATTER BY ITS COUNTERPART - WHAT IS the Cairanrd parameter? 1.02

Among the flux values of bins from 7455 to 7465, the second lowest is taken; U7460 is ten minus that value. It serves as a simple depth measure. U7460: 3.14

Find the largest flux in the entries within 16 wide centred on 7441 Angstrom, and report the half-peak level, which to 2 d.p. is 3.70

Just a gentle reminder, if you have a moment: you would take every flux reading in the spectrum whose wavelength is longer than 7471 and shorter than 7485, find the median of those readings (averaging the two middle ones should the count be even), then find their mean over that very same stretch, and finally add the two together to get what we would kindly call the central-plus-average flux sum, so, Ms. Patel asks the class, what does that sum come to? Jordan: 14.4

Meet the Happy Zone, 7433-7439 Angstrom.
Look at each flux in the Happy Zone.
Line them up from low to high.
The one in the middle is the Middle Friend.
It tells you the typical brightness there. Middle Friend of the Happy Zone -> 7.14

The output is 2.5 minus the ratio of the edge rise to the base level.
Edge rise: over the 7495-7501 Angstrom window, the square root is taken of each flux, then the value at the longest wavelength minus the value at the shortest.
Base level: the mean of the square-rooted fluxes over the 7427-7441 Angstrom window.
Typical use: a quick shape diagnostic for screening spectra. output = 2.44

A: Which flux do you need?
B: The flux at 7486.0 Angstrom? 7.098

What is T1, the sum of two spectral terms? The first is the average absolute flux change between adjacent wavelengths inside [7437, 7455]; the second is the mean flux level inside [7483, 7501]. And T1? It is 7.25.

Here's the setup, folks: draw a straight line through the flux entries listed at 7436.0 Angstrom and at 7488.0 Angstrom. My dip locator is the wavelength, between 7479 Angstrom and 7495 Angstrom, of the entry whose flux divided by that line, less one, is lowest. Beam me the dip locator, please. 7494.0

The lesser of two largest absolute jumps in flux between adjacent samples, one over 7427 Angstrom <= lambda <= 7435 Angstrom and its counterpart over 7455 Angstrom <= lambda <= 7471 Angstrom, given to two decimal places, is 0.35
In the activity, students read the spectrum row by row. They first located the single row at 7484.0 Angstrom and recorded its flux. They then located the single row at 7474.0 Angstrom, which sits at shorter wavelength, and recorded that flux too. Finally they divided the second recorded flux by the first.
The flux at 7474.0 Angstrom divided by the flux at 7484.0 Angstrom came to 0.94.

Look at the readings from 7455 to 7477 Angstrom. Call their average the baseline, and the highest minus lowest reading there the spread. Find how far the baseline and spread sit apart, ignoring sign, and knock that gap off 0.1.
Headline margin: -6.30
